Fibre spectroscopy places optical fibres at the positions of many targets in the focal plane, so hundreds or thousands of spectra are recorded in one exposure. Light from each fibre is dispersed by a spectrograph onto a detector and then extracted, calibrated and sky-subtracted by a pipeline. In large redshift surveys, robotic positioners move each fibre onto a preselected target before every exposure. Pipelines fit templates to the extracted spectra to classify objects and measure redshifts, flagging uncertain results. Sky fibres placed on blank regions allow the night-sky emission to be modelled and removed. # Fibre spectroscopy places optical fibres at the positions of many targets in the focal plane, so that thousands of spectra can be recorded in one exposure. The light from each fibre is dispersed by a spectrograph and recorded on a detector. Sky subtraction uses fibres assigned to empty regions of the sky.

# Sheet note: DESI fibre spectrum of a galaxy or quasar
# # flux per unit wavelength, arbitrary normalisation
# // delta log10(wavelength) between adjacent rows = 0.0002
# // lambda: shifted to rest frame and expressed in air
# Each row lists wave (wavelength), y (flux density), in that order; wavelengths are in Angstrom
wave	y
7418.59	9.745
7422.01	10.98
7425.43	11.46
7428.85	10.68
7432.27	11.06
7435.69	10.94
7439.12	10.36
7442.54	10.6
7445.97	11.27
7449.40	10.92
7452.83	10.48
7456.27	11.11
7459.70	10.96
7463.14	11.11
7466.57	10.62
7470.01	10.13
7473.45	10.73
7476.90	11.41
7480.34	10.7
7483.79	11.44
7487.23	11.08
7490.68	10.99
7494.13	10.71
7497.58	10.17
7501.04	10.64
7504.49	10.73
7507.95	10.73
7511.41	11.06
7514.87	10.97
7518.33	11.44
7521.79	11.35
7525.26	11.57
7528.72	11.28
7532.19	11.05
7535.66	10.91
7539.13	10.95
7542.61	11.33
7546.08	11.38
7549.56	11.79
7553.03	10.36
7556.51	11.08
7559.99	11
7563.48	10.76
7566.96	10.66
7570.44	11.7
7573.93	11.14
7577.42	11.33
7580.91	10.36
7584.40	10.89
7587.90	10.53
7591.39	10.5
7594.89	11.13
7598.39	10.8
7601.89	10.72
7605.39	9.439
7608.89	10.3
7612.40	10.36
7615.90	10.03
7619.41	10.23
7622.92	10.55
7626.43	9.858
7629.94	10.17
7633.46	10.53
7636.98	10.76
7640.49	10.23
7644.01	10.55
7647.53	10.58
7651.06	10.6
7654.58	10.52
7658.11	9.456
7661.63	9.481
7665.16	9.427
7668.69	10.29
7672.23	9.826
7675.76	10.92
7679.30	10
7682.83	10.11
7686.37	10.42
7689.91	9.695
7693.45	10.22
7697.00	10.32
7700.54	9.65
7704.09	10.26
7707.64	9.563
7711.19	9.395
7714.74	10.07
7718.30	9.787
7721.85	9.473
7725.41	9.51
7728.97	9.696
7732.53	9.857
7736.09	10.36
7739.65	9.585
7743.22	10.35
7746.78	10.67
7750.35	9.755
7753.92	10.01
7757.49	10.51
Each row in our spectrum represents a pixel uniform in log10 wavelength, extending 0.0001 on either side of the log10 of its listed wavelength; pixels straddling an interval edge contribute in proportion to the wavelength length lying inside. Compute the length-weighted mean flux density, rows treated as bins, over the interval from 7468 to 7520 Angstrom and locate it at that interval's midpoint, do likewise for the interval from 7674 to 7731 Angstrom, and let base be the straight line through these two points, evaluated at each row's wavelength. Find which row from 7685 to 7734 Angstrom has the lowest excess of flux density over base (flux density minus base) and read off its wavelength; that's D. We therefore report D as 7711.19 Angstrom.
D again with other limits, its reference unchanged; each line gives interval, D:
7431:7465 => 7439.12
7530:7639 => 7605.39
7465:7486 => 7470.01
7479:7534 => 7497.58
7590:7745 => 7605.39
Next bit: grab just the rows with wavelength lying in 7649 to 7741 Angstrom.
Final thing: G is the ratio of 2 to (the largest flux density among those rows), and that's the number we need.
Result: 0.183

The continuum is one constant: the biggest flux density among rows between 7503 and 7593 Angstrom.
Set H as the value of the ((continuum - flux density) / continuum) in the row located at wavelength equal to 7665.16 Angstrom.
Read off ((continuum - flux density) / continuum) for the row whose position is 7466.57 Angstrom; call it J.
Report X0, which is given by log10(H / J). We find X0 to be 0.31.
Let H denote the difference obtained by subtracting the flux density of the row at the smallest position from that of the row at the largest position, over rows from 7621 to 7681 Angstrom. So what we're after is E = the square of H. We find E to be 0.3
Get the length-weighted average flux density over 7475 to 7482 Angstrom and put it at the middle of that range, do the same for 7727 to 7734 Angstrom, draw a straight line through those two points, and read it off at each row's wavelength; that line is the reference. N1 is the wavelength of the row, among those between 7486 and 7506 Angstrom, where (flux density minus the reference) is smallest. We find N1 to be 7497.58 Angstrom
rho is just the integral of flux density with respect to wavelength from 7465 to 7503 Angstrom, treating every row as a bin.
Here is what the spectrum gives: 410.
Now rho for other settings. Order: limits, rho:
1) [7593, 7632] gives 403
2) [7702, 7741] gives 381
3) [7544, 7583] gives 431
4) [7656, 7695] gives 390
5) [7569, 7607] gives 409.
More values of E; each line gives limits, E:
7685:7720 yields 0.4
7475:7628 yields 2.4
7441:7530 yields 0.5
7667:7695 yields 0.0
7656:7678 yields 2.1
